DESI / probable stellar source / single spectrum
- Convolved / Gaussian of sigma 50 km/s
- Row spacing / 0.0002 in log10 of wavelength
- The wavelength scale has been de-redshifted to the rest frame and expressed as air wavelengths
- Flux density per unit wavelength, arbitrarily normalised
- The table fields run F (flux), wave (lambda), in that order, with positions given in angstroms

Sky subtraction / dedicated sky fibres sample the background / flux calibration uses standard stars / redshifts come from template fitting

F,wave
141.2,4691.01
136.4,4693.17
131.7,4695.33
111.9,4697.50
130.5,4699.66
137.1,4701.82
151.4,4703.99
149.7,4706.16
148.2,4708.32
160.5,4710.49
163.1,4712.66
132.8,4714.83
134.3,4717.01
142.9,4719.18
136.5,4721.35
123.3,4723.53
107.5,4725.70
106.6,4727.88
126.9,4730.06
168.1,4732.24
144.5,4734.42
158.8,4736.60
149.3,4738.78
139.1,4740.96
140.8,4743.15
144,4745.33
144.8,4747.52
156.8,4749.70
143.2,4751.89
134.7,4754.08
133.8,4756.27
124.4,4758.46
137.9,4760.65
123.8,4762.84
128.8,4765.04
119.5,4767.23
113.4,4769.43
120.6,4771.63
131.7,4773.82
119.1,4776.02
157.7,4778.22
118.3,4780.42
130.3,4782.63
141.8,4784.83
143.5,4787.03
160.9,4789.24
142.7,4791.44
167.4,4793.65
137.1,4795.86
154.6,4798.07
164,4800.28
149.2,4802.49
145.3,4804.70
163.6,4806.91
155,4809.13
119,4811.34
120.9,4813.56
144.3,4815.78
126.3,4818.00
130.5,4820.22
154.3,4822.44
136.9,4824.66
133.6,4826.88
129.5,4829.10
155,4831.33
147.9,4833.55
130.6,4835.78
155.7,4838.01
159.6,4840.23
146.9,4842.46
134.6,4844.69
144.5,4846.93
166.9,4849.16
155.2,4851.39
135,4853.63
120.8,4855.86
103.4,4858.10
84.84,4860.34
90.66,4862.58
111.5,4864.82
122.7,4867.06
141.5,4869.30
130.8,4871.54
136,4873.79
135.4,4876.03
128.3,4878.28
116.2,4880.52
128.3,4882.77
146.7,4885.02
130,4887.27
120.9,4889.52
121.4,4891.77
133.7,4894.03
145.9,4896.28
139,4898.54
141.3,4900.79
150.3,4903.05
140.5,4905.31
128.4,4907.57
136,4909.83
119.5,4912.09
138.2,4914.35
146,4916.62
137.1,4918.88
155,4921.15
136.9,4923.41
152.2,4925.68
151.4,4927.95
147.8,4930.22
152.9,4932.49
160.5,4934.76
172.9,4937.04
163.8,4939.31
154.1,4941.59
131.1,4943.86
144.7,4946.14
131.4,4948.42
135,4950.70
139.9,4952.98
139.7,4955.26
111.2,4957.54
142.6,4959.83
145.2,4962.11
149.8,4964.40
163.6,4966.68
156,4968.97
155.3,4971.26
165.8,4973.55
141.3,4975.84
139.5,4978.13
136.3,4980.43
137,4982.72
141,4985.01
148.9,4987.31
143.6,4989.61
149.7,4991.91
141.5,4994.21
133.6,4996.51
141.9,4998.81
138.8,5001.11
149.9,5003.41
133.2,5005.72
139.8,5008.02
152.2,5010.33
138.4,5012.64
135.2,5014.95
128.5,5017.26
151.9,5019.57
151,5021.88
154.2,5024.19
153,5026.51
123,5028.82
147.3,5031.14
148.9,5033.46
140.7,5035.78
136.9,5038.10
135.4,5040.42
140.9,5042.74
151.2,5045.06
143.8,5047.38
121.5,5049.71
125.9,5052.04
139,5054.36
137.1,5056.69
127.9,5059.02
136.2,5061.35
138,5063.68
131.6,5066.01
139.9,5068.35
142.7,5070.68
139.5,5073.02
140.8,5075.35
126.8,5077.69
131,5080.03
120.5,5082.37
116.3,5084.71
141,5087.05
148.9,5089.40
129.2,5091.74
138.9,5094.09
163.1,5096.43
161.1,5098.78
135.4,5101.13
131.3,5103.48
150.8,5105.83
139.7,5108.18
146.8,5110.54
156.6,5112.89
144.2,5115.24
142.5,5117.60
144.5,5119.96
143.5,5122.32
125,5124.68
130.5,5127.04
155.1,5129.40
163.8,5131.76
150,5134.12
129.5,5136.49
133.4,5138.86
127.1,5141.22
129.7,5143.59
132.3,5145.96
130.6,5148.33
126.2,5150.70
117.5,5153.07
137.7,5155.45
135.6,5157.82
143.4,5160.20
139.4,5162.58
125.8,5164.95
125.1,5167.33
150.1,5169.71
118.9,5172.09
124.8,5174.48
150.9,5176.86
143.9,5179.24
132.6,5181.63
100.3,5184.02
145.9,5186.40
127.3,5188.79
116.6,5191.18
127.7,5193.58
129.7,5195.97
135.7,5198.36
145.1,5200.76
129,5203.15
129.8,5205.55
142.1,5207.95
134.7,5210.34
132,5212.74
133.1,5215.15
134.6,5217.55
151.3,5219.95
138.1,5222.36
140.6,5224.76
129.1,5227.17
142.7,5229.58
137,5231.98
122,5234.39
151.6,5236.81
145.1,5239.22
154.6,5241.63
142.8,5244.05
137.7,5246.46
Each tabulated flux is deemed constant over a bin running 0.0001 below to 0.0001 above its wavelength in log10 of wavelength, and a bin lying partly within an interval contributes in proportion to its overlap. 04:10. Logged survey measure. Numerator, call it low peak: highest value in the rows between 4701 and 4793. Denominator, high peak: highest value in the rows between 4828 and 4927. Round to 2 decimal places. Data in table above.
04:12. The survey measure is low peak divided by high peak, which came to 1.01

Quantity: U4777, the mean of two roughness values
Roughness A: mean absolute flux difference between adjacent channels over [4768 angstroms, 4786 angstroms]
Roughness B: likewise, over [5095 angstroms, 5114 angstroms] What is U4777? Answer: 15.1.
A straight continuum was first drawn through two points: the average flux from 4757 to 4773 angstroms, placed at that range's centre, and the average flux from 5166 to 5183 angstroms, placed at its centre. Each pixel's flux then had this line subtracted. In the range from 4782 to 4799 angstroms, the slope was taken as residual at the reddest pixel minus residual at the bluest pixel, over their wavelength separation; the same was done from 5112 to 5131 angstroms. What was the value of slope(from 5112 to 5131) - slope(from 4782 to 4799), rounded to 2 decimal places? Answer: -1.66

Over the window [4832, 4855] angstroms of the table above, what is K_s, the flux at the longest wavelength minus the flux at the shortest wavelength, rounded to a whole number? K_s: -13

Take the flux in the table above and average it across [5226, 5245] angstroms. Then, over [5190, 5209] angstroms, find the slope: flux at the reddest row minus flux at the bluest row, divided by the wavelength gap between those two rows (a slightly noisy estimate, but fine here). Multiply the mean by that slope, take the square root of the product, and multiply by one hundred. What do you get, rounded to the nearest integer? 1462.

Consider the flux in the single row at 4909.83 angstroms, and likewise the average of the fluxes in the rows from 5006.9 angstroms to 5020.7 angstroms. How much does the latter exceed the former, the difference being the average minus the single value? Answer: 5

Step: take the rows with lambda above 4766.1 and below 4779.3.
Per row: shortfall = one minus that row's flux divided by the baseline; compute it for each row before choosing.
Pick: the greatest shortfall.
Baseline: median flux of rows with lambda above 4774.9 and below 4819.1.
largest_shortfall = 0.212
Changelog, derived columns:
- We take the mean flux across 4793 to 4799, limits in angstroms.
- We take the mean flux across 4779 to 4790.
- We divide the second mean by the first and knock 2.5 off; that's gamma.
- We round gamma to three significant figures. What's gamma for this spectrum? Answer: -1.59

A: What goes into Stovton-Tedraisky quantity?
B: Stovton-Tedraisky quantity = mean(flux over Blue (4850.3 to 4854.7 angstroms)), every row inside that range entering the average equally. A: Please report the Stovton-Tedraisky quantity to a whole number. 145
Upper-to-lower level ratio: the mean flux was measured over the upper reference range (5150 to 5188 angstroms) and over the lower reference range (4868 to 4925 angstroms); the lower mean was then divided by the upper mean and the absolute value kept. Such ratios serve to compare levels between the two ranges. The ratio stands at 1.02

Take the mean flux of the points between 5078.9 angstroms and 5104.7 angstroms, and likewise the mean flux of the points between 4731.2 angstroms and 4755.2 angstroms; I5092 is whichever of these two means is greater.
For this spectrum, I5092 148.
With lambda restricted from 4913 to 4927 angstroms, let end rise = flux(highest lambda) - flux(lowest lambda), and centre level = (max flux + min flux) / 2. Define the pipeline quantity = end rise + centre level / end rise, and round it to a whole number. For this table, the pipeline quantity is 24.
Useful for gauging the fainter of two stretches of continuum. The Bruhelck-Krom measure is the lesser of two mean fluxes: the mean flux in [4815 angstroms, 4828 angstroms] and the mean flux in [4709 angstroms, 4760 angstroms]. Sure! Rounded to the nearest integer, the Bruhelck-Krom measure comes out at 138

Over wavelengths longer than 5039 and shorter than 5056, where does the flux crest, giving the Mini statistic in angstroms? 5045.06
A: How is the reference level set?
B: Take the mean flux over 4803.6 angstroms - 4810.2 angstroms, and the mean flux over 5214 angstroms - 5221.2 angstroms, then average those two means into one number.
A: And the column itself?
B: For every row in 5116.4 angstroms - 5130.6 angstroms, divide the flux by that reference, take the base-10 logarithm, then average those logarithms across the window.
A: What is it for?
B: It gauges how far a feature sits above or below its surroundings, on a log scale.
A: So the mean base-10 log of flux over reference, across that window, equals -0.022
